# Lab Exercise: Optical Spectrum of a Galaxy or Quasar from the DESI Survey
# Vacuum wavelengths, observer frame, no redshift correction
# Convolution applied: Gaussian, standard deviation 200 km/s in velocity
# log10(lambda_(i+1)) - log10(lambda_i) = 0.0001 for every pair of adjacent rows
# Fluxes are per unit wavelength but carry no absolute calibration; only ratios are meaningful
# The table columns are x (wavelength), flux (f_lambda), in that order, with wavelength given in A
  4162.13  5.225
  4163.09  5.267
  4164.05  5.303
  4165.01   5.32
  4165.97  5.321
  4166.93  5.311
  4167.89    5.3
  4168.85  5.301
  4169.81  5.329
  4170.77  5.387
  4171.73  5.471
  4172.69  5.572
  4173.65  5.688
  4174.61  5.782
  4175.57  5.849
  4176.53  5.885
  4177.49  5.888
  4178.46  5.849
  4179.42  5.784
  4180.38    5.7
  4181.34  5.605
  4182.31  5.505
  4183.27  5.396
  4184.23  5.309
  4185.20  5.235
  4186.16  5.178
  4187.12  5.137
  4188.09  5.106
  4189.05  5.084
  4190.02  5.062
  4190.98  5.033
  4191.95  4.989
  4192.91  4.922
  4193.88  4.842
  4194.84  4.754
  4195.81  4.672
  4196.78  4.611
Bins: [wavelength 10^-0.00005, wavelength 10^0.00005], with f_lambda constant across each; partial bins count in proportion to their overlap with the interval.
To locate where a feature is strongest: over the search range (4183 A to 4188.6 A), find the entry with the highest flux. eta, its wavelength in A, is 4183.27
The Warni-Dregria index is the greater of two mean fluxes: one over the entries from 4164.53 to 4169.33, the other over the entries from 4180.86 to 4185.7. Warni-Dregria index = 5.41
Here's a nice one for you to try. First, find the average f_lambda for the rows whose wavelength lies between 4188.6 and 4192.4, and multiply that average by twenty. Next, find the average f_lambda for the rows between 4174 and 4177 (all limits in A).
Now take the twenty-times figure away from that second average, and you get -95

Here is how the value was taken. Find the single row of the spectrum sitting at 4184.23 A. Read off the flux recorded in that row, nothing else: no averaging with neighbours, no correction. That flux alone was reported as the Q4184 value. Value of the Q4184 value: 5.309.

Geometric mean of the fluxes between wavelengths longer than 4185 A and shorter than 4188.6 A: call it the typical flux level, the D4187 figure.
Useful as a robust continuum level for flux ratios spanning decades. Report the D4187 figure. 5.16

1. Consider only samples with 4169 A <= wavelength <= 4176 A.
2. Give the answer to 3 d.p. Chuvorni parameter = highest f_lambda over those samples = 5.849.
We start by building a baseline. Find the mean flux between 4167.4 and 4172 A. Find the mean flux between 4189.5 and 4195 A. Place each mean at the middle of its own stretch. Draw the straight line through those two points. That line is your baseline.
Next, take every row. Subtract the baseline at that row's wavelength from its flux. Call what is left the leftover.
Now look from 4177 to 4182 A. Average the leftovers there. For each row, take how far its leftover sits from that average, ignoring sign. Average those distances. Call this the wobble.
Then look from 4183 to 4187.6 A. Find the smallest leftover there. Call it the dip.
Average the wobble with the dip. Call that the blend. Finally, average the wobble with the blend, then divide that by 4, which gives 0.019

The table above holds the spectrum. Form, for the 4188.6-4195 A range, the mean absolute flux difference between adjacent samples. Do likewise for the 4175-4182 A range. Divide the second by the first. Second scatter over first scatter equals 1.0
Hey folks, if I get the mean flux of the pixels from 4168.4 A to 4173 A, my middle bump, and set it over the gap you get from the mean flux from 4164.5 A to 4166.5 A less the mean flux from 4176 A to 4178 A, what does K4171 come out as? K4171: -10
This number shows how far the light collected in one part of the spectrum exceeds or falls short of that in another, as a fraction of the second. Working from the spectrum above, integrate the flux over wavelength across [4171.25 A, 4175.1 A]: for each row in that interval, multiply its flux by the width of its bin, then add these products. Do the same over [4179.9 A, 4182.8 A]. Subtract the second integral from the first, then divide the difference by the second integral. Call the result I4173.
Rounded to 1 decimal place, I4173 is 0.3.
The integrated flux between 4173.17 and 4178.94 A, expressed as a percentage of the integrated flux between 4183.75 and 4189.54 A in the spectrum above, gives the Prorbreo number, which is 112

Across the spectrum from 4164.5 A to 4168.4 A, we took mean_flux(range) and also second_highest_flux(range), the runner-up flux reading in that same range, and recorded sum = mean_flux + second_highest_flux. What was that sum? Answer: 10.6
